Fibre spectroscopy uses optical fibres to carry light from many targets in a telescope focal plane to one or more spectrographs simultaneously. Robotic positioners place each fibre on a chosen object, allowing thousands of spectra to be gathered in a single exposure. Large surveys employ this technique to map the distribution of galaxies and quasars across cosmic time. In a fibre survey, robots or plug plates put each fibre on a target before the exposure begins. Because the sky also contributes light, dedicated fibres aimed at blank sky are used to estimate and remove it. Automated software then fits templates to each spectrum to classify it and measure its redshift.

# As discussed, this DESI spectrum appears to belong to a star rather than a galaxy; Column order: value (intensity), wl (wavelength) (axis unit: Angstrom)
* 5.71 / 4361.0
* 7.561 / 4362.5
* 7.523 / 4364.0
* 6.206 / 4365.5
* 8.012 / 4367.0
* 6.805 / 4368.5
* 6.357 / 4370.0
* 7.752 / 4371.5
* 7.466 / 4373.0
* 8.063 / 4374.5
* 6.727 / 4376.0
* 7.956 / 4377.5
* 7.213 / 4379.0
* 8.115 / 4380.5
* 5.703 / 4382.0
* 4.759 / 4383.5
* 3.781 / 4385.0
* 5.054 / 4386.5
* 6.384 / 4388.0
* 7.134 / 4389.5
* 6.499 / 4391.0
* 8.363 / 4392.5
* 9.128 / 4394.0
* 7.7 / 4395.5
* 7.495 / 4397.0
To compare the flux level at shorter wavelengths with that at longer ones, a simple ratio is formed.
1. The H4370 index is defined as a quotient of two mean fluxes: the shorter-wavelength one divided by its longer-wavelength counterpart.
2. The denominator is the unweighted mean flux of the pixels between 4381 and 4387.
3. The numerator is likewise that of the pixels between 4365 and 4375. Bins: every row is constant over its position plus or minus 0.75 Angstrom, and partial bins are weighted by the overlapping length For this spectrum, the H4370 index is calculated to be 1.5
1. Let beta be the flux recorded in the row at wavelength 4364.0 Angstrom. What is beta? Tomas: 7.523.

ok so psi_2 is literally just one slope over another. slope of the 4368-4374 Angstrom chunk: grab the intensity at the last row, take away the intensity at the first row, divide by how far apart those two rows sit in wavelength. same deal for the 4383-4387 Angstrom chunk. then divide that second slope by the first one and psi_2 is 0.7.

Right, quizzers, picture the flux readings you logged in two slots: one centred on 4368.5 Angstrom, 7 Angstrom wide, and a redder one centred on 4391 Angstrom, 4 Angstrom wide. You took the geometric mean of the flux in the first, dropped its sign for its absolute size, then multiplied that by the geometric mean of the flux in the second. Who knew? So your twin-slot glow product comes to 51.0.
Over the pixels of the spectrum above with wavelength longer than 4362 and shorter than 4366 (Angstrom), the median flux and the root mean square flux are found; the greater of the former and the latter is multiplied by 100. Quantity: 752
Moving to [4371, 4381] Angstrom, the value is 775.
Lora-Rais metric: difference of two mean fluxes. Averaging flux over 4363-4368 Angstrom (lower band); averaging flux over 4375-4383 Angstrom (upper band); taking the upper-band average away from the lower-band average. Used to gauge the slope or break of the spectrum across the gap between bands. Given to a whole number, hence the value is 0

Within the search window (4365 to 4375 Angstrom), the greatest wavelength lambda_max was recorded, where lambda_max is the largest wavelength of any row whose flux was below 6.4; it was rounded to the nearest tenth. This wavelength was 4370.0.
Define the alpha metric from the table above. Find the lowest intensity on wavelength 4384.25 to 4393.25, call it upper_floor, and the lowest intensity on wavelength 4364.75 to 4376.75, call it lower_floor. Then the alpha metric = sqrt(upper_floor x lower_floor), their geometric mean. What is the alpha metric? 4.84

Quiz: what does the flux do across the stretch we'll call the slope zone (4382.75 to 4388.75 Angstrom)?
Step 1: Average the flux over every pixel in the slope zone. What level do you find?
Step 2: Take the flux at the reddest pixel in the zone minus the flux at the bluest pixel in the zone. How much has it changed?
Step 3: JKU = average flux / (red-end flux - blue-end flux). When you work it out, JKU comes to 3.1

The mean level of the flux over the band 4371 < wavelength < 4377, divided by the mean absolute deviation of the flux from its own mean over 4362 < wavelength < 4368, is 13.4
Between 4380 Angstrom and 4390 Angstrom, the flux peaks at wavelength 4380.5 Angstrom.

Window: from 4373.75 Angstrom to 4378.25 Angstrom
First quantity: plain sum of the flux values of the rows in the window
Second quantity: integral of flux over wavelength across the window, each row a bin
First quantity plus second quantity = 57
